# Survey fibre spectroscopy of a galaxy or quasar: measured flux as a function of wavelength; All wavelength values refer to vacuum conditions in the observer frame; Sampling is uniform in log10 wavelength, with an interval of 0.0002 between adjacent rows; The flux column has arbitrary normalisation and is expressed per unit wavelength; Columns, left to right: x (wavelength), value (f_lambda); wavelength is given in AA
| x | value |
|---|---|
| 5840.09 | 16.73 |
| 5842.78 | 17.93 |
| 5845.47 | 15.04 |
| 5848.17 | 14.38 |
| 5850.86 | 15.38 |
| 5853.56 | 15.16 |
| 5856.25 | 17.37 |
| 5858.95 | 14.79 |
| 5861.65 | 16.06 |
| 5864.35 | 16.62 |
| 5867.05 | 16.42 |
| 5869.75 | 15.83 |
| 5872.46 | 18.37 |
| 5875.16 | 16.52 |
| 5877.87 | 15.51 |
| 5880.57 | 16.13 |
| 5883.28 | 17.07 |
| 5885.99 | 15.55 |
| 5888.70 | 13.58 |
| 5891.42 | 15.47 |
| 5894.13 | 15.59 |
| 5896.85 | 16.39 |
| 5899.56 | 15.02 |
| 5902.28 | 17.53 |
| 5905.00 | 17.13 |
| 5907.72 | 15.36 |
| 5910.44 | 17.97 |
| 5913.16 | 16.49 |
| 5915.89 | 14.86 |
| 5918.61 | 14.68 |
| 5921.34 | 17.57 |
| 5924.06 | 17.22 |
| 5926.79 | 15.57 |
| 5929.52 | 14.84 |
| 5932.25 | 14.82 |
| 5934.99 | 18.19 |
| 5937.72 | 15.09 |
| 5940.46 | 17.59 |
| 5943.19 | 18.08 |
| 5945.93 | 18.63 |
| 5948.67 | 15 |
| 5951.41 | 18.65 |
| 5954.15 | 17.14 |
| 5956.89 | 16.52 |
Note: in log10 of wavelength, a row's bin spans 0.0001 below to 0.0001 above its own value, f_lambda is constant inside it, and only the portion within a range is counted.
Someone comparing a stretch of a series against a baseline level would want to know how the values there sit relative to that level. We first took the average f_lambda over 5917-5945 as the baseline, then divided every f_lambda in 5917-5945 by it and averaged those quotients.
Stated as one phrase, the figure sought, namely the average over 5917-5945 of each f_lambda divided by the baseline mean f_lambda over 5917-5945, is 1.000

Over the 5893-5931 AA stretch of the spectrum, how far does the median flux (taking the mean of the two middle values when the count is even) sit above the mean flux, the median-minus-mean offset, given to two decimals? -0.17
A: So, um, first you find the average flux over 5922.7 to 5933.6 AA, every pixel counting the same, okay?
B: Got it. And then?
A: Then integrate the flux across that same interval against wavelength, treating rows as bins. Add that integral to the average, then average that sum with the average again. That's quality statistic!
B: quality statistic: 101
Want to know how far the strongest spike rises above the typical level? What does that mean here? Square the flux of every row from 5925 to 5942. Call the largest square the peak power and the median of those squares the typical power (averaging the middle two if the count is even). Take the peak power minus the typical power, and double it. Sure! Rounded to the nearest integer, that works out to 192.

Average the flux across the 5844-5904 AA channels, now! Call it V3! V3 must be 15.9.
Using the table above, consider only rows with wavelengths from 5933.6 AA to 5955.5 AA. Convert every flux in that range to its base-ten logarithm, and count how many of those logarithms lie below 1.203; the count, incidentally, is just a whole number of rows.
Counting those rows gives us 2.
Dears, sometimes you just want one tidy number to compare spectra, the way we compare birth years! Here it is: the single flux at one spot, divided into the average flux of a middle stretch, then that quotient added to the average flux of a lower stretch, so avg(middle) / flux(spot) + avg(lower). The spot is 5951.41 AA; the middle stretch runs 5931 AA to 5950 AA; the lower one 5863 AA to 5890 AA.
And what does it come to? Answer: 17.1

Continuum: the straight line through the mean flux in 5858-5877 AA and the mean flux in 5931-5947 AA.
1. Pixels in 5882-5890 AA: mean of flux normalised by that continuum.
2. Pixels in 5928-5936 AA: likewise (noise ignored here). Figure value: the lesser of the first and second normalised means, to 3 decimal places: 0.930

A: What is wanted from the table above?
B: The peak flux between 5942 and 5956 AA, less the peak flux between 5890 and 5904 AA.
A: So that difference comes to 1.1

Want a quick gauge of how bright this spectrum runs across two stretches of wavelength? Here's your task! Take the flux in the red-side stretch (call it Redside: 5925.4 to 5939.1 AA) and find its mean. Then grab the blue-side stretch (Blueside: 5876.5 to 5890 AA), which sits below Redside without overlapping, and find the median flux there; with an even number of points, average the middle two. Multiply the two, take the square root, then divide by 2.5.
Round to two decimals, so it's 6.25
